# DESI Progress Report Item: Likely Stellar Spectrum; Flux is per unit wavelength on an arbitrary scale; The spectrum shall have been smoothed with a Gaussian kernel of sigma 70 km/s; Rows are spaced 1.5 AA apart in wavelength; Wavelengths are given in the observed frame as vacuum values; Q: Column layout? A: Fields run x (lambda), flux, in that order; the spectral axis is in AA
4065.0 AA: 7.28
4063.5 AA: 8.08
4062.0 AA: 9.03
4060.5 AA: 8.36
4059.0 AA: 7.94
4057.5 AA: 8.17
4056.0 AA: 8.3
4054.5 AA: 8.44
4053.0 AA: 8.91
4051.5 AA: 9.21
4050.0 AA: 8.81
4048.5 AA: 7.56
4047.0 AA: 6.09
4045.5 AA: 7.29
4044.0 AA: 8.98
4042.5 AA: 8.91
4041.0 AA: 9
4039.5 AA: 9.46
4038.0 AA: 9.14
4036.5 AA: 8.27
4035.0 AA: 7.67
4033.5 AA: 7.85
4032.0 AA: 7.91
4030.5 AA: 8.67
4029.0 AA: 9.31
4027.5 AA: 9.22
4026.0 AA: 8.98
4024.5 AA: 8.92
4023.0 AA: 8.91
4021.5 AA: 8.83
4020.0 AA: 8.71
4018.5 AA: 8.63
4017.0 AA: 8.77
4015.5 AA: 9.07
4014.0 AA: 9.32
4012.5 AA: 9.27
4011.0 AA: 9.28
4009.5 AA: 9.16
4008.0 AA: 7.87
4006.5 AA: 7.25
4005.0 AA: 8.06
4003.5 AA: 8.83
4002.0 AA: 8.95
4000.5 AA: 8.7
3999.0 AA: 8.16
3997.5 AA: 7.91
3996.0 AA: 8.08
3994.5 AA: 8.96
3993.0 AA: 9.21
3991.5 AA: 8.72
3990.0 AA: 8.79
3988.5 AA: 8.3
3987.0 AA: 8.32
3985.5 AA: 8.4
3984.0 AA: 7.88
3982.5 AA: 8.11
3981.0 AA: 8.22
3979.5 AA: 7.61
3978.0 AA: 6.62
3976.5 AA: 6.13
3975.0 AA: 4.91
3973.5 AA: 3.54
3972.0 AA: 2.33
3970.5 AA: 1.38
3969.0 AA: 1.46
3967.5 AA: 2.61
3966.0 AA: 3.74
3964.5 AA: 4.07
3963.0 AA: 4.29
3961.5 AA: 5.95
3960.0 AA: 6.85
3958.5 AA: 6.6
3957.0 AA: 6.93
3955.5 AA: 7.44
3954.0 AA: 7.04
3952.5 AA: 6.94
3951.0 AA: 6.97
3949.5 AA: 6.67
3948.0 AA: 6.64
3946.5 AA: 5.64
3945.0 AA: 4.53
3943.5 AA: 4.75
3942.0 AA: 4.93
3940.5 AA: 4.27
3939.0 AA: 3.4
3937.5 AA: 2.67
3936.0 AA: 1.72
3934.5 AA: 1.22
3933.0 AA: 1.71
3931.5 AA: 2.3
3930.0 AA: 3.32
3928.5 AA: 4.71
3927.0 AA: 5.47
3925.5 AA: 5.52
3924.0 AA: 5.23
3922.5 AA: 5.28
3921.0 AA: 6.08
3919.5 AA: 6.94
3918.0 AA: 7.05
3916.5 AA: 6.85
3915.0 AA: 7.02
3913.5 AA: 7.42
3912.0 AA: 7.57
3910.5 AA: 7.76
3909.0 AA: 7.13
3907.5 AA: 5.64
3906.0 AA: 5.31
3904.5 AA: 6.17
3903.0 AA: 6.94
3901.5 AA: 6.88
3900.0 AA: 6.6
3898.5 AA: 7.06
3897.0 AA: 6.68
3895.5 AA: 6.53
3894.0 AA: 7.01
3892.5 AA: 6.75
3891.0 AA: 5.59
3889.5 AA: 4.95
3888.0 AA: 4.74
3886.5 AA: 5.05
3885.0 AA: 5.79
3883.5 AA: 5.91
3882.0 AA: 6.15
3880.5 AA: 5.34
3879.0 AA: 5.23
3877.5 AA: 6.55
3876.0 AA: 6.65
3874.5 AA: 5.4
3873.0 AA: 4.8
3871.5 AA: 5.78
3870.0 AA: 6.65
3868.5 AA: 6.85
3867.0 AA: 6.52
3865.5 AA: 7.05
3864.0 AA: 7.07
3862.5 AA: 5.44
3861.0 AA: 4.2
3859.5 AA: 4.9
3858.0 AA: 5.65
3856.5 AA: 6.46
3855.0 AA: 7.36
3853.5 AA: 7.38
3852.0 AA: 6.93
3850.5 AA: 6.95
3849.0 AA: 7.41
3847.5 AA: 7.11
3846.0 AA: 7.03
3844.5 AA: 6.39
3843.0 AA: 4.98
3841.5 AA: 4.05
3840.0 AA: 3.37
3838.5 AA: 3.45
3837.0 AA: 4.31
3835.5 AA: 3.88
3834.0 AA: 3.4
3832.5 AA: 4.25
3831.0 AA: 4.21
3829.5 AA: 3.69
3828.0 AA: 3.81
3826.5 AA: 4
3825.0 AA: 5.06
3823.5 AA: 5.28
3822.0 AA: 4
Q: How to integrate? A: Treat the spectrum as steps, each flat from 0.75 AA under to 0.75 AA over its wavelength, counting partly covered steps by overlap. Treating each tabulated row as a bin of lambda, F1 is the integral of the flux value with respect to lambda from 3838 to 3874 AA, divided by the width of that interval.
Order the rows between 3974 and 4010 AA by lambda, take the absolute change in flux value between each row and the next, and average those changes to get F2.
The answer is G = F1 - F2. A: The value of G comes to 5.51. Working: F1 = 6.00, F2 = 0.49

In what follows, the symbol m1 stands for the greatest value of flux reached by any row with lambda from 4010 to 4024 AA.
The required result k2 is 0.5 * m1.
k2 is 4.66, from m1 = 9.32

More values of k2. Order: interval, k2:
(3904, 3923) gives 3.88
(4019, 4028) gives 4.61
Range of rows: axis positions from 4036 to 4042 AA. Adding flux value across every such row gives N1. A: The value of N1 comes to 36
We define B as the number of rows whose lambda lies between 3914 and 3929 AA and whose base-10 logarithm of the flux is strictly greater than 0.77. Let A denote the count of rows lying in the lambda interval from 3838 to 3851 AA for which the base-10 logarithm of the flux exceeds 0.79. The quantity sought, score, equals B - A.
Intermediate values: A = 5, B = 5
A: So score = 0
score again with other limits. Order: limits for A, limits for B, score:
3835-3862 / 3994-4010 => 2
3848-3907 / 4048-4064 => -11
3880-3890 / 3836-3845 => 1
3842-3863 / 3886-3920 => 8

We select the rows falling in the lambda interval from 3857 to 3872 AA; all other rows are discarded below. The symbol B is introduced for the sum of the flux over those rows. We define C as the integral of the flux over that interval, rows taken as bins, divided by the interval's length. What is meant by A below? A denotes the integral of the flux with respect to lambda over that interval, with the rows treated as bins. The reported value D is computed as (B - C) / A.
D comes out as 0.599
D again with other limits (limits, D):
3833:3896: 0.652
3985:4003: 0.611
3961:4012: 0.645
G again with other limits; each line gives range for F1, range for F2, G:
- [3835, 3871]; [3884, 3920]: 5.45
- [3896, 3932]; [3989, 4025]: 5.82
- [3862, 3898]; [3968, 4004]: 5.54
